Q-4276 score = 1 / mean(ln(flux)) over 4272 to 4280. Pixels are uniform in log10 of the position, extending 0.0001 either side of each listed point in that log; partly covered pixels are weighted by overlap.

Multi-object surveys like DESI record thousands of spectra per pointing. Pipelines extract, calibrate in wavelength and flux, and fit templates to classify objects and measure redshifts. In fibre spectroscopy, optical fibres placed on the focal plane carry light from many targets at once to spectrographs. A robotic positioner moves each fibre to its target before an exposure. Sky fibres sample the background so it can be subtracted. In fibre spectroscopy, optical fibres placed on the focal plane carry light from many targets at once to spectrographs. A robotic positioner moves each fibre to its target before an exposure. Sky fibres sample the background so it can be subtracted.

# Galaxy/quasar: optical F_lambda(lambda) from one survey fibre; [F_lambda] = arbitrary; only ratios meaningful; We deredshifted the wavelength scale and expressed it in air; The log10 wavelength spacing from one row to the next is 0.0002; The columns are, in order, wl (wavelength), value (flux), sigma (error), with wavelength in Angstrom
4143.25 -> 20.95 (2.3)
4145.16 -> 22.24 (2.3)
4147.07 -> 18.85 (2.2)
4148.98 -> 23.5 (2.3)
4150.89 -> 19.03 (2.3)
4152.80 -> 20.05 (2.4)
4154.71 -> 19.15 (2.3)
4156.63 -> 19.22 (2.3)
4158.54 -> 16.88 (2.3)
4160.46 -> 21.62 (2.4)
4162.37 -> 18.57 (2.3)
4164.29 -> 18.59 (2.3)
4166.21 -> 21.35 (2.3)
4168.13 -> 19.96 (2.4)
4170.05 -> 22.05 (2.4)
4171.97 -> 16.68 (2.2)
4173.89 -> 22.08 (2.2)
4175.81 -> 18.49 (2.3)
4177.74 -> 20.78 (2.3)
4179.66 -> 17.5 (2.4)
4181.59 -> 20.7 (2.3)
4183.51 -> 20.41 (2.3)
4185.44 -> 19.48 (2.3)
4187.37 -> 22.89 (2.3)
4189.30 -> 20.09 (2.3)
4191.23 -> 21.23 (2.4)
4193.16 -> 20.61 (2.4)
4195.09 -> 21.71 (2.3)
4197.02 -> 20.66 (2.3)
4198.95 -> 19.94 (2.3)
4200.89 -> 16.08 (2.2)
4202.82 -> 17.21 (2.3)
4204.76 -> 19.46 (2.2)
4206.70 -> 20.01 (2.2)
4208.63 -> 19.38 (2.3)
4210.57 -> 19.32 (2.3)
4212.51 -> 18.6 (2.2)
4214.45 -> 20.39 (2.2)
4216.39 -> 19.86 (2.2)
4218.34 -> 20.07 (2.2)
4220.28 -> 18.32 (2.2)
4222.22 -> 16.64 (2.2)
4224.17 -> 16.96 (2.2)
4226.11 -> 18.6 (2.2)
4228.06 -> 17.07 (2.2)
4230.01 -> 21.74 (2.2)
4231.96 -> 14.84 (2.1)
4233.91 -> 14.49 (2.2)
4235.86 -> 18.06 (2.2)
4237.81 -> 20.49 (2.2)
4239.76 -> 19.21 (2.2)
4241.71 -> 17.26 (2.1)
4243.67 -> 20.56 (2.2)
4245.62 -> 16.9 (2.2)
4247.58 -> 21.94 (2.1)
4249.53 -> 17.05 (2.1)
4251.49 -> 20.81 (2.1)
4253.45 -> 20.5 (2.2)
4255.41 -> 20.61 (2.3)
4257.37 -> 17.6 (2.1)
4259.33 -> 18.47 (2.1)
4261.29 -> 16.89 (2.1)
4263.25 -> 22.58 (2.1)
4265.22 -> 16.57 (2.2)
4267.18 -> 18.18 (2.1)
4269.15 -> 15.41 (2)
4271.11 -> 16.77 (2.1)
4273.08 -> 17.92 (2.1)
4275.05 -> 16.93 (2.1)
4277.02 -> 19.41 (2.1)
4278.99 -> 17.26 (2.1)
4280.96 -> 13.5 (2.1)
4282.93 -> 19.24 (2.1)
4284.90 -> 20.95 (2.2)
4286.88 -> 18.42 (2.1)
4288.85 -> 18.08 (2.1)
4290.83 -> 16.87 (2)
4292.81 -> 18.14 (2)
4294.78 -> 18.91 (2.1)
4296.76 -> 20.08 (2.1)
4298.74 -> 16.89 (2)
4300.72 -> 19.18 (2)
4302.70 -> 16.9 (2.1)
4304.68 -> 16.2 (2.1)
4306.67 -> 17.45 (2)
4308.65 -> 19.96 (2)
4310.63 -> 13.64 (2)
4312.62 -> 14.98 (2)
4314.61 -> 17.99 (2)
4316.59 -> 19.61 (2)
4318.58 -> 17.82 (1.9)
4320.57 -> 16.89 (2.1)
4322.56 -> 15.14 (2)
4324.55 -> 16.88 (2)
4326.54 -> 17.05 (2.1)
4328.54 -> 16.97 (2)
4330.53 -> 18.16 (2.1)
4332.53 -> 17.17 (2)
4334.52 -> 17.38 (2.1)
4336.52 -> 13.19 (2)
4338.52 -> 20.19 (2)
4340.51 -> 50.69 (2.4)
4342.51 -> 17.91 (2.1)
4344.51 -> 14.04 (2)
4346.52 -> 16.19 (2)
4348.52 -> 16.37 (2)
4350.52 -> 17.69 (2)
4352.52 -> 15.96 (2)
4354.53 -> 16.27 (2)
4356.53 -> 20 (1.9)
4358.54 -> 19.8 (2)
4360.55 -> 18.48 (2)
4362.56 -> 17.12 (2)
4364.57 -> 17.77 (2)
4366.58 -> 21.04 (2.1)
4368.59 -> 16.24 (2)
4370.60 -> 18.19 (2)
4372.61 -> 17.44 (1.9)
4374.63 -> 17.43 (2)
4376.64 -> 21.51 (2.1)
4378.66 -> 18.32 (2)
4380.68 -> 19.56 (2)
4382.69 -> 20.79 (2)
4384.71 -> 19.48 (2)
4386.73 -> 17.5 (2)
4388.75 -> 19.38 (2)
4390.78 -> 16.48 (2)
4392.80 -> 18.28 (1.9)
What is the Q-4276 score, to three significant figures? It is 0.347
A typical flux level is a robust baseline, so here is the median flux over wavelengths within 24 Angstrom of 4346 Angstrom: 17.1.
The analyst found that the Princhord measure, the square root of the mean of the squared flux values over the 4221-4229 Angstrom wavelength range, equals 17.3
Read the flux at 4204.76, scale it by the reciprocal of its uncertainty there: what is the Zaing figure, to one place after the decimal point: 8.8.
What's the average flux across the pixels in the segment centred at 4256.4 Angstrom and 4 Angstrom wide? 19.1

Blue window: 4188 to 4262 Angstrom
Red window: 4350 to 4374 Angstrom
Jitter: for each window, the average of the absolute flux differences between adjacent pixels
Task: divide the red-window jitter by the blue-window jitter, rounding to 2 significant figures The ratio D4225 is 0.95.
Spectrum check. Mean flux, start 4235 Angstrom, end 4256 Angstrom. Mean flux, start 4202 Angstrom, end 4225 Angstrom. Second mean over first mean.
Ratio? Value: 0.97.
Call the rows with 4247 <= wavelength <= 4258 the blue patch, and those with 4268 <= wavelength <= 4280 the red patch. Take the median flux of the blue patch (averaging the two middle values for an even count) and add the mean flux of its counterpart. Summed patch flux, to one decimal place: 37.8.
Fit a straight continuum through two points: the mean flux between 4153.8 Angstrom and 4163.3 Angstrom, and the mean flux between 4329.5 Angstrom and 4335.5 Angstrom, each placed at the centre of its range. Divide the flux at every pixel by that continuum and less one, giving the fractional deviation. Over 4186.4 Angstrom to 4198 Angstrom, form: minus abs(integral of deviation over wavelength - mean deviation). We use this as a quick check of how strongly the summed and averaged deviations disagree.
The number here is -1.35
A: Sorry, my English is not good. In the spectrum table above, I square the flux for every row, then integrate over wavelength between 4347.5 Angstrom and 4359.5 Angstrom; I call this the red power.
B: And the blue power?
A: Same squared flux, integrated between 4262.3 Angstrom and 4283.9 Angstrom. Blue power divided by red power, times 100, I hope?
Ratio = 180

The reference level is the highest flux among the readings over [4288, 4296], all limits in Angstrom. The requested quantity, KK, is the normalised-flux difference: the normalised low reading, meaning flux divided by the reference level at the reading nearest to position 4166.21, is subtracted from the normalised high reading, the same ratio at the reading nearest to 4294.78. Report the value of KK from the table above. -0.13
